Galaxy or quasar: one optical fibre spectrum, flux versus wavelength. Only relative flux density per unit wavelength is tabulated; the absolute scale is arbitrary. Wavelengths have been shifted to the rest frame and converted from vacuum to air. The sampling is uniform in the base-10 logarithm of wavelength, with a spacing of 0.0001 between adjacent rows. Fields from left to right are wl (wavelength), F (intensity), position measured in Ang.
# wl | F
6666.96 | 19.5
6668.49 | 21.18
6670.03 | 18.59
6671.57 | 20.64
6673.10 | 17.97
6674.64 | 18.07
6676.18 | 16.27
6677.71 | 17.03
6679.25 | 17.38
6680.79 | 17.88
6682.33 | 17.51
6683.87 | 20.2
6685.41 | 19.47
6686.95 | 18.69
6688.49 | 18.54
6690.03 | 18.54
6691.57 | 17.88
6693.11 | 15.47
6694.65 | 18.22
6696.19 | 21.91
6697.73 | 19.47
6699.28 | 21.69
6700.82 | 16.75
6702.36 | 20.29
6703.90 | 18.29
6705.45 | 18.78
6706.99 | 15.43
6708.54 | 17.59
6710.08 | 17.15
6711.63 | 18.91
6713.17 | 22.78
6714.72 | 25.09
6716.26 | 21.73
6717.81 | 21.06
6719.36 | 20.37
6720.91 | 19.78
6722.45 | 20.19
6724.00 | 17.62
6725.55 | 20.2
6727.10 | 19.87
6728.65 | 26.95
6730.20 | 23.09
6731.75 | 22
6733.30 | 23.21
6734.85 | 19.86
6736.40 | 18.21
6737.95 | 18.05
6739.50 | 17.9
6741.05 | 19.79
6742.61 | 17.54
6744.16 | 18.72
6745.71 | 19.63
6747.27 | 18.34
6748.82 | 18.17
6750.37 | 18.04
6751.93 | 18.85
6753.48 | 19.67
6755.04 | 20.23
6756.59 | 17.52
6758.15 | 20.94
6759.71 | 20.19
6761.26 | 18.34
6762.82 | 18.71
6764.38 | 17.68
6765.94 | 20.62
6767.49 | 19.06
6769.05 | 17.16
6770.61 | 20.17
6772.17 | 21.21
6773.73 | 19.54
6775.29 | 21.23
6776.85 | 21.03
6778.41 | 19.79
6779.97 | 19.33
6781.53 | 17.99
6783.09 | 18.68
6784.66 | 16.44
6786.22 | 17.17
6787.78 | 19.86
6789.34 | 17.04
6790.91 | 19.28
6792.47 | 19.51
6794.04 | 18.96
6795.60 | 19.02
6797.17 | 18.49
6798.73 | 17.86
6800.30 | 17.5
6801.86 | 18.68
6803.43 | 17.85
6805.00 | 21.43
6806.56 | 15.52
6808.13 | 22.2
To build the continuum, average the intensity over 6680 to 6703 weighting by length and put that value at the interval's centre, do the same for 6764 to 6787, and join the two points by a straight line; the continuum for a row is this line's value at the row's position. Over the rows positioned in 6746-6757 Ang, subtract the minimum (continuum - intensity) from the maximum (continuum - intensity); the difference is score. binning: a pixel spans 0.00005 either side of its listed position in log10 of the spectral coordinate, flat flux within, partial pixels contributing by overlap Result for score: 2.7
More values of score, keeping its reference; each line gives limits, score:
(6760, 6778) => 4.0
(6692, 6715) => 9.6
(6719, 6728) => 2.8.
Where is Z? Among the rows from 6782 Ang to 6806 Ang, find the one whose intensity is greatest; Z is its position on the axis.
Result 6805.00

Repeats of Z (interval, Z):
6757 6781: 6775.29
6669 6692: 6671.57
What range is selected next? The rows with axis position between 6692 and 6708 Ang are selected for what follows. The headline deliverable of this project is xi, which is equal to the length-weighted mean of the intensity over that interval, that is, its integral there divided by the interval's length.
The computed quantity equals 18.6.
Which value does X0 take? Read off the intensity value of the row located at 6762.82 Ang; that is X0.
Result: 18.71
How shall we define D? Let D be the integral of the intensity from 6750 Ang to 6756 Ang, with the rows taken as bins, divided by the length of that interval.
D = 19.2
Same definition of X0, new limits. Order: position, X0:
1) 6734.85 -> 19.86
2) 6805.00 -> 21.43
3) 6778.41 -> 19.79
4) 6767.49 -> 19.06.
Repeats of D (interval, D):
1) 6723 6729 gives 20.7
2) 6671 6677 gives 18.2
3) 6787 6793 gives 18.9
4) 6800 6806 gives 18.9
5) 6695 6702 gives 19.9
